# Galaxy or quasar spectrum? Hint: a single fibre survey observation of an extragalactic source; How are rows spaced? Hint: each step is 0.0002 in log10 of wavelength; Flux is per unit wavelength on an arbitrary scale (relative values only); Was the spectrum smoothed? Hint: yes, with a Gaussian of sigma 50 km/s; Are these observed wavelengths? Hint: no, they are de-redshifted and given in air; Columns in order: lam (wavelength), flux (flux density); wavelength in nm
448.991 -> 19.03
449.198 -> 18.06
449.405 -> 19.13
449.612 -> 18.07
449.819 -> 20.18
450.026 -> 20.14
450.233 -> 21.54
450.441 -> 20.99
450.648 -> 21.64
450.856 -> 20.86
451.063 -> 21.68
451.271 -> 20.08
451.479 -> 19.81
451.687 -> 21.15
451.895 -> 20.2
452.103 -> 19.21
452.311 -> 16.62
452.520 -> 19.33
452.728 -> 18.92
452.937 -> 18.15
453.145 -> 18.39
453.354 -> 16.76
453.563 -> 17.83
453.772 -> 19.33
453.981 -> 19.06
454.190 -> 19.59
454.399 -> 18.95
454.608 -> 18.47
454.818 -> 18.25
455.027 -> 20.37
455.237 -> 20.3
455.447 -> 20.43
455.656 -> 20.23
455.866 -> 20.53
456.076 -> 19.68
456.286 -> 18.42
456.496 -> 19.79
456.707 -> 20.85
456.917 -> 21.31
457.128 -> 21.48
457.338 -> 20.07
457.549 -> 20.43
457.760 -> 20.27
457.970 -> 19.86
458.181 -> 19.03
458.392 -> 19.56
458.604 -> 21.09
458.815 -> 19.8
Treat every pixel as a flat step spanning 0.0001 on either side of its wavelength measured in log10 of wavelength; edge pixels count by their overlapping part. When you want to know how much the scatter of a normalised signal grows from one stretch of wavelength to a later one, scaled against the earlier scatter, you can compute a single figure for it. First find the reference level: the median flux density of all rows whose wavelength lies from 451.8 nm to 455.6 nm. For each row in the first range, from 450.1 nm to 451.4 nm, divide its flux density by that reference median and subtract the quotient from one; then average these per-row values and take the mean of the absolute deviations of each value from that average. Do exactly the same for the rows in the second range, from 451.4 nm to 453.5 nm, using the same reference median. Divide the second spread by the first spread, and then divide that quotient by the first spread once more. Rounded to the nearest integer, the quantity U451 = 88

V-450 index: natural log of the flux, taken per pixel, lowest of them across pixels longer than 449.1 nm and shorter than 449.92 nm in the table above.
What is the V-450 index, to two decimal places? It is 2.89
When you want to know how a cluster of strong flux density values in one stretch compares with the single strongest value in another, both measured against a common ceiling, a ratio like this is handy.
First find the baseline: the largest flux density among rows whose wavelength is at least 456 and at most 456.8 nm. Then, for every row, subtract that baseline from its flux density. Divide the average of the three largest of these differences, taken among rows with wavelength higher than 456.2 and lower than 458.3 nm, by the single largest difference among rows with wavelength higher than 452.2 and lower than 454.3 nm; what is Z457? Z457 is -0.3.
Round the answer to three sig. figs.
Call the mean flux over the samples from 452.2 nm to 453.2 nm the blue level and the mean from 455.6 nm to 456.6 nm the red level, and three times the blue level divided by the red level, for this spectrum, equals 2.78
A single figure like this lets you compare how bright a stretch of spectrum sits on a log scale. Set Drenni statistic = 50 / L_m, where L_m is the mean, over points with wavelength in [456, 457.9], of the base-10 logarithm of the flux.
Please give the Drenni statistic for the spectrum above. 38.3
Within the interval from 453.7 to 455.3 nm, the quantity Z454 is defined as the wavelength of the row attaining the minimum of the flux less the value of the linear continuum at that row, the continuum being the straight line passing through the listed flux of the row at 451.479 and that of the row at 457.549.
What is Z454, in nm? 454.818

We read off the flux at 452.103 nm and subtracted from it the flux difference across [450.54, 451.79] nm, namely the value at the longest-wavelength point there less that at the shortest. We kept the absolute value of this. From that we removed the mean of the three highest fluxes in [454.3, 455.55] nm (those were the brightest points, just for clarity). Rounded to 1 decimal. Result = -0.7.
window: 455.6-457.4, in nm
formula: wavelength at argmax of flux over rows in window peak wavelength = 457.128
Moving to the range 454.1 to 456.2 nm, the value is 455.866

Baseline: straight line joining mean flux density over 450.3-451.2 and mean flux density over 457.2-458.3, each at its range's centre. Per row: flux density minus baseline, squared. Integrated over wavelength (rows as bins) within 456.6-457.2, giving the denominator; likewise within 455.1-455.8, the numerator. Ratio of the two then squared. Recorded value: 0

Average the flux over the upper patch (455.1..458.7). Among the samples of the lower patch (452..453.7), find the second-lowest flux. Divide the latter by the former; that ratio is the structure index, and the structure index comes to 0.83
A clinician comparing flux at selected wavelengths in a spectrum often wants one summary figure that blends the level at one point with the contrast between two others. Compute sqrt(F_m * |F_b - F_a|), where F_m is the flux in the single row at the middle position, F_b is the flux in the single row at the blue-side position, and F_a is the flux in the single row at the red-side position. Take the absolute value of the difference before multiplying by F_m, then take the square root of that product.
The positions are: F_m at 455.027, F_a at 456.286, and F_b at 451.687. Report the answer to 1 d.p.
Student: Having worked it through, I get 7.5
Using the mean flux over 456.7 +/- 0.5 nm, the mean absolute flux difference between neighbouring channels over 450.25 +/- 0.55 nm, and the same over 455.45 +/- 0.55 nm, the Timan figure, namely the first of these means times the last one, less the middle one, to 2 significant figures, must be 2.9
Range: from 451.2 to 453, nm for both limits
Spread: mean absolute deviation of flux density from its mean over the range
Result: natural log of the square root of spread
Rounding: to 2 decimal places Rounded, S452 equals -0.03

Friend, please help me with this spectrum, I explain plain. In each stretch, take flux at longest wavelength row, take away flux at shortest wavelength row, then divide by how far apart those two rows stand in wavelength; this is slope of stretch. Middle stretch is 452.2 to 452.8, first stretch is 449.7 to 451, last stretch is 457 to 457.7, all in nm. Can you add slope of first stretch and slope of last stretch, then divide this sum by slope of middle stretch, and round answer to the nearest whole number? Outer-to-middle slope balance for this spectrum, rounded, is 0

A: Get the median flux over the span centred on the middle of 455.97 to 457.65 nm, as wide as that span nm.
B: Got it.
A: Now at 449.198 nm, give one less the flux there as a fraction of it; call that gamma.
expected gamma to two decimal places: 0.11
